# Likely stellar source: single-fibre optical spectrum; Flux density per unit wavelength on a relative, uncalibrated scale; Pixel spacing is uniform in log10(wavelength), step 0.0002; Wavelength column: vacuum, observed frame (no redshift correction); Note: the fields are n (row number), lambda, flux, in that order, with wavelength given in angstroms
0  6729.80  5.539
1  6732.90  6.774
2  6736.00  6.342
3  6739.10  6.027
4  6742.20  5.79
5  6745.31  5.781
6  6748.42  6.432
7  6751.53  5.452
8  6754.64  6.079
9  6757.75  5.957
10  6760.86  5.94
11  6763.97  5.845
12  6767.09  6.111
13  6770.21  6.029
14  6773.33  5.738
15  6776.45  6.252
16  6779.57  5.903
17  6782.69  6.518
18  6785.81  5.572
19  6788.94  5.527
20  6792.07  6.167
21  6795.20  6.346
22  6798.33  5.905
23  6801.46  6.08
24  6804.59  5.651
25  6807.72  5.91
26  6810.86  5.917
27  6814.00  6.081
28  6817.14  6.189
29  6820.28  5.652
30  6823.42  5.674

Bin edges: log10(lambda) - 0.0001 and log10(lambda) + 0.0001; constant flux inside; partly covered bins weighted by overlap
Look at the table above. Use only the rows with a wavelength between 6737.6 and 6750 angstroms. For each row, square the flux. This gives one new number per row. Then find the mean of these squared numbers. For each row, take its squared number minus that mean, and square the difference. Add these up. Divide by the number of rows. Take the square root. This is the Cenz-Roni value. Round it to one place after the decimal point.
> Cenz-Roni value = 3.2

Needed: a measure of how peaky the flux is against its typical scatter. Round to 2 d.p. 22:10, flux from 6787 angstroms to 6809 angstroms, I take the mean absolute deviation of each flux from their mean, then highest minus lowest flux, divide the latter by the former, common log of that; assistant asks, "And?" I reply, 0.57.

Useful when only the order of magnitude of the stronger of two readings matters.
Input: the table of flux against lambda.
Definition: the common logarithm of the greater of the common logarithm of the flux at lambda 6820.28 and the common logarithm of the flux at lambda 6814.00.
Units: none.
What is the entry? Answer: -0.106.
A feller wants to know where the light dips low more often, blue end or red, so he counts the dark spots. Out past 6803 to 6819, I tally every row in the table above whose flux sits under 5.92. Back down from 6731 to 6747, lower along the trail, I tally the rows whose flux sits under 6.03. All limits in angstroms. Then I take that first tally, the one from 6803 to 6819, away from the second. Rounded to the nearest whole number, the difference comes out 0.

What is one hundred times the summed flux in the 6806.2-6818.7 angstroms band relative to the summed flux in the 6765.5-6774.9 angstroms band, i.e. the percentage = 135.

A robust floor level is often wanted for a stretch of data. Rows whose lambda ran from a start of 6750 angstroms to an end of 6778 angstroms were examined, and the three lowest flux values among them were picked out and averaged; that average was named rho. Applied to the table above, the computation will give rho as 5.68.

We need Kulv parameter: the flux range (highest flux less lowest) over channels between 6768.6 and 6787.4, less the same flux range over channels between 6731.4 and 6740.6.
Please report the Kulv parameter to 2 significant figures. 0.20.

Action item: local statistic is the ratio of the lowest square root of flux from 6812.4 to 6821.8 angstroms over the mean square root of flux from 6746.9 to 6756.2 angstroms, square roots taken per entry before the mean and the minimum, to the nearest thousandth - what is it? 0.972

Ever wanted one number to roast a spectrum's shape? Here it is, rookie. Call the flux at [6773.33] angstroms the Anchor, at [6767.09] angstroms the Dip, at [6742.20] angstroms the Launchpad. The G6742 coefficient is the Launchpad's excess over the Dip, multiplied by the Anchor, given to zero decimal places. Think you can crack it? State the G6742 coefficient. -2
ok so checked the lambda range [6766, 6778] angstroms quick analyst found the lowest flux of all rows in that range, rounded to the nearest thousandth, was 5.738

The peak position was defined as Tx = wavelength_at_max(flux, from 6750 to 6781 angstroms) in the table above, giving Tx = 6776.45 angstroms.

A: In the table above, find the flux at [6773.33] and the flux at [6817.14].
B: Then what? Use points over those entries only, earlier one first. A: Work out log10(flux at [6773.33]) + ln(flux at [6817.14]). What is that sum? 2.58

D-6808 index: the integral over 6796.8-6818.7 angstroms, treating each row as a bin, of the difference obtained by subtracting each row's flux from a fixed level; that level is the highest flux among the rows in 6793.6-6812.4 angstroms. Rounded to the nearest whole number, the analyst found 8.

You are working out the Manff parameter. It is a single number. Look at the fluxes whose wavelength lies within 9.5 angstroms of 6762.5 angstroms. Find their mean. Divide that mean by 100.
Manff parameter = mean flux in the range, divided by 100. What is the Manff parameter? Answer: 0.0599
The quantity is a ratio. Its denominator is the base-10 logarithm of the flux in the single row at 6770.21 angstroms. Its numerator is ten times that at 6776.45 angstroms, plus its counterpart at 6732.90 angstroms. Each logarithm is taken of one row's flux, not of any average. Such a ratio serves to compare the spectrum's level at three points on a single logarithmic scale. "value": 11.3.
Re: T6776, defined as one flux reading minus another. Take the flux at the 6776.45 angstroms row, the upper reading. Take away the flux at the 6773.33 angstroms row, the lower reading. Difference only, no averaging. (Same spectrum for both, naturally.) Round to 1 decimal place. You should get 0.5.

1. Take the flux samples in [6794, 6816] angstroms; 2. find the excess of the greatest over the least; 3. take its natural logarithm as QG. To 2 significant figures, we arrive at -0.36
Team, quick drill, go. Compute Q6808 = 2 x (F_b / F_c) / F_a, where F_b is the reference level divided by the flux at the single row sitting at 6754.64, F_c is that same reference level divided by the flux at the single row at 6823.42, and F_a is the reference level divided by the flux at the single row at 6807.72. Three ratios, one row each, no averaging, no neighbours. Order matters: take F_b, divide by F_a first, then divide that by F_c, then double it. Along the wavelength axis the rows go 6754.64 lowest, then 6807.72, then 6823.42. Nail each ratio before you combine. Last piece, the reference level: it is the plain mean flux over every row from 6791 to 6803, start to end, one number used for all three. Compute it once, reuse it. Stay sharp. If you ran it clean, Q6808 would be 1.80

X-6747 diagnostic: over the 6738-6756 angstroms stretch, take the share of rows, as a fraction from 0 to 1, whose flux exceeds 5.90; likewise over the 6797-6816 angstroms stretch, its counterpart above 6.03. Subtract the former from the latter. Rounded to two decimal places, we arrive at -0.17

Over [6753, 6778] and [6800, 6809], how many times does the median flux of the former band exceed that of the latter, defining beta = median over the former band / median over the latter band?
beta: 1.01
